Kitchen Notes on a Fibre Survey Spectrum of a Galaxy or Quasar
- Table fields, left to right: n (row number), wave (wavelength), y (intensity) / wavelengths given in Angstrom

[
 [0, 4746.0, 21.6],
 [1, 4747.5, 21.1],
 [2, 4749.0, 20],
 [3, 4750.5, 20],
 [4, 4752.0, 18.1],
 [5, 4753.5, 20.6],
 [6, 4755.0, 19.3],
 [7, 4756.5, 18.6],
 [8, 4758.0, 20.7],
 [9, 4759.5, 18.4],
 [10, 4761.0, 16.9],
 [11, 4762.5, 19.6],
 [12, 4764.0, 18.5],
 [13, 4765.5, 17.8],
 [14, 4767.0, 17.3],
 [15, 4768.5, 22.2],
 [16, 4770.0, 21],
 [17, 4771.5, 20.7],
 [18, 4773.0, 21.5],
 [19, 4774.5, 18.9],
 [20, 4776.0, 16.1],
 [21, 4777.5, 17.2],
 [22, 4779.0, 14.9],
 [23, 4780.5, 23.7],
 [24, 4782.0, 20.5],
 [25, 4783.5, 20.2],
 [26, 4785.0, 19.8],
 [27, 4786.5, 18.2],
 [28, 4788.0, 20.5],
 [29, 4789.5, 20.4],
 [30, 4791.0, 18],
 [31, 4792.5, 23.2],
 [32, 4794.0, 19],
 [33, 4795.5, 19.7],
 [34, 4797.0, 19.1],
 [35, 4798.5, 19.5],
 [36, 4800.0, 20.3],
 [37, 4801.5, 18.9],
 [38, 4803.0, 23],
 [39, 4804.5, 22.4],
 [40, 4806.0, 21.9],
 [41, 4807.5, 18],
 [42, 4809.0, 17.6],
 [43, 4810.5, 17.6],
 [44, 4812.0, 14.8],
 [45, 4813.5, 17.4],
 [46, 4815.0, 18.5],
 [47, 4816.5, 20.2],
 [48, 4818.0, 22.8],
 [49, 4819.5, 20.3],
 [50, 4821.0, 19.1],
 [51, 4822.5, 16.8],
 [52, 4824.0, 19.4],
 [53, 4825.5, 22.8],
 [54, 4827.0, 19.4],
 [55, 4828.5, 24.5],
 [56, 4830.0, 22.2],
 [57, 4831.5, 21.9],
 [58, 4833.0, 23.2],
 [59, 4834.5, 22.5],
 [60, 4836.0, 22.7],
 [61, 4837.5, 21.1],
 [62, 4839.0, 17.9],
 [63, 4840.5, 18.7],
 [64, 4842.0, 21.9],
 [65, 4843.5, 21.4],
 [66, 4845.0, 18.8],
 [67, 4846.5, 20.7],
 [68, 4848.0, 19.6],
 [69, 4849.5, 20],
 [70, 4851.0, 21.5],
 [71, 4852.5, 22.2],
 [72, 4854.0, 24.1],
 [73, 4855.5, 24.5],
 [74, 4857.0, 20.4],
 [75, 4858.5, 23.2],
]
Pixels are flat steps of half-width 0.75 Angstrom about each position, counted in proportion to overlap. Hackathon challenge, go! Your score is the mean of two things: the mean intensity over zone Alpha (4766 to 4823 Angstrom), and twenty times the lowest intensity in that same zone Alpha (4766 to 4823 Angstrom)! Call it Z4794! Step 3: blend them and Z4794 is 158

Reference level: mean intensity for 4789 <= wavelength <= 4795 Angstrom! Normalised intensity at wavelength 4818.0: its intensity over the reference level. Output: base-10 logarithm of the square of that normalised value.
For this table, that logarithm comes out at 0.11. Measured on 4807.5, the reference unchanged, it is -0.10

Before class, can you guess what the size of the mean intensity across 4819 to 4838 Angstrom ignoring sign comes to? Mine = 21.2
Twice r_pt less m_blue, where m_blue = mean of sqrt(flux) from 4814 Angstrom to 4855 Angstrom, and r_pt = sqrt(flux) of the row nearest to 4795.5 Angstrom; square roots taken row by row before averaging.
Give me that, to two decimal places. 4.31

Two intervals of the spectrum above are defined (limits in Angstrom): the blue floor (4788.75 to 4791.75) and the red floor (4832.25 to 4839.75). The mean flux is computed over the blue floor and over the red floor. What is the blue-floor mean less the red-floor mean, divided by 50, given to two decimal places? -0.05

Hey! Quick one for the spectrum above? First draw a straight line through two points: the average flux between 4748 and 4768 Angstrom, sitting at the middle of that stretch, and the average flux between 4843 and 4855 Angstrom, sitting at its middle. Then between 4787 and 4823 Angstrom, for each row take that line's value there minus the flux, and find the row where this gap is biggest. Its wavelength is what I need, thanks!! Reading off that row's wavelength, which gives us 4812.0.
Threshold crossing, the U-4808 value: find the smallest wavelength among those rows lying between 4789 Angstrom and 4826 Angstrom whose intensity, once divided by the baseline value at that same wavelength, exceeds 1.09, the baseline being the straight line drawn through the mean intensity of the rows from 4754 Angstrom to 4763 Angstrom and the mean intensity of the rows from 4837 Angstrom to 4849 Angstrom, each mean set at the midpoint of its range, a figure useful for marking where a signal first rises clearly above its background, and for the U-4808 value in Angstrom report 4792.5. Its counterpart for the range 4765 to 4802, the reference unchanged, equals 4768.5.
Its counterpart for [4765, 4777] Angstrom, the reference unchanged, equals 4768.5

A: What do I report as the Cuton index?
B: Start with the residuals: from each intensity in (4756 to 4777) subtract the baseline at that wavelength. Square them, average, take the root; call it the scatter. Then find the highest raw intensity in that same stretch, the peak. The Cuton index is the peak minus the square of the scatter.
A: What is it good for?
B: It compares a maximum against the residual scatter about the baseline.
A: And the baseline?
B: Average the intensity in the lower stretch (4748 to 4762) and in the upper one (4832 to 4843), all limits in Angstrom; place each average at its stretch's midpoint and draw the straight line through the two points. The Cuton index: 19.0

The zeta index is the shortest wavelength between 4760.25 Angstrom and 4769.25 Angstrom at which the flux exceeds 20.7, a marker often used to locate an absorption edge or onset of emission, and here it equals 4768.5 Angstrom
